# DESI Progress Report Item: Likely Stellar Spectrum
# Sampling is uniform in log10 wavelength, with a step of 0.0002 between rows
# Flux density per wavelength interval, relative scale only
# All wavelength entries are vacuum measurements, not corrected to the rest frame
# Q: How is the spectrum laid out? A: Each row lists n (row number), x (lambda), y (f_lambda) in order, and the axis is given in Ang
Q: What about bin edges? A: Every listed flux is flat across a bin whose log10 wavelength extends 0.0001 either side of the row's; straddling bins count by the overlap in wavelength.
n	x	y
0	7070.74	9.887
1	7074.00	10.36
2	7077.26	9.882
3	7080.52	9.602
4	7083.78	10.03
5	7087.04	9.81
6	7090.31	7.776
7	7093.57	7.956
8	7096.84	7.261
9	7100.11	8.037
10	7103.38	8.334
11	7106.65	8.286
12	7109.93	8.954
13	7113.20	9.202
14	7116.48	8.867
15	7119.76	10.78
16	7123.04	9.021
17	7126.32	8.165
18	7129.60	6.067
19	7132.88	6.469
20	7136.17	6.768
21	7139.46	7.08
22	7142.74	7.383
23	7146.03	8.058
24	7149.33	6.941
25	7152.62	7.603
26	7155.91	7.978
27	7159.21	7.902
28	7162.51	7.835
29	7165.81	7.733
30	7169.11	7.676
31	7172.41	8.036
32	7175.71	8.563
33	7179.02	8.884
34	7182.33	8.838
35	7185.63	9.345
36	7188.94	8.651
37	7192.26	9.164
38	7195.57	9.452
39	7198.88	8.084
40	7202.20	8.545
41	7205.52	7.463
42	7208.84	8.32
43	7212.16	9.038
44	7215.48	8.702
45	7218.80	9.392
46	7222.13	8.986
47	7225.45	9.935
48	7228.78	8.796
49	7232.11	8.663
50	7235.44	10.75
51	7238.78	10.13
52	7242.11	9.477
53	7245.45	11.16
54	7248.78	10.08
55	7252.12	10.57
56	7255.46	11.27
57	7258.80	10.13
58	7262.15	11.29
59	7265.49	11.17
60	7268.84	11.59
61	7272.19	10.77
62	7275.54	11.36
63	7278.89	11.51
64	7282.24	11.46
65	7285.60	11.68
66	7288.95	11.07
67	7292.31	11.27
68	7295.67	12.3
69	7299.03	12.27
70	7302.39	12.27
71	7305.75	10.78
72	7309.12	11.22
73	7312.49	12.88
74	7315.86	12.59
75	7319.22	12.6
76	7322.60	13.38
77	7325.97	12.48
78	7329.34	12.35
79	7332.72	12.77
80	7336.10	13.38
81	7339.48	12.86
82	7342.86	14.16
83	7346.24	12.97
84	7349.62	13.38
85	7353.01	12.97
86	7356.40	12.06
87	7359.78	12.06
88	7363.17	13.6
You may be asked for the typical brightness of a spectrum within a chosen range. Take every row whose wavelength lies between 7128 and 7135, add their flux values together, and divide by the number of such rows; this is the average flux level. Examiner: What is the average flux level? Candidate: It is 6.3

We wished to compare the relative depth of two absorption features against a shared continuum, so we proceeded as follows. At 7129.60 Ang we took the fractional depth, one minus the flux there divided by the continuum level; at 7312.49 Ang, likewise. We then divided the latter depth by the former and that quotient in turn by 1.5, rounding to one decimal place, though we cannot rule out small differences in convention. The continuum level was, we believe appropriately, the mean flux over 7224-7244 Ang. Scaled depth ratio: -0.6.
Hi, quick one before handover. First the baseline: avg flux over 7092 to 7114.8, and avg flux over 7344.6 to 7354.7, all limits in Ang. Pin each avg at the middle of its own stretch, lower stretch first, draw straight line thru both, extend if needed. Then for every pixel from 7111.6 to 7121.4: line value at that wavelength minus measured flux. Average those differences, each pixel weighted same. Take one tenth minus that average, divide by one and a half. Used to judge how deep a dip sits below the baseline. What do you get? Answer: 0.8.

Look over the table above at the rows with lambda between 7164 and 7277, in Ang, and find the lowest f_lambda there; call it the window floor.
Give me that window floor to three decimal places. 7.463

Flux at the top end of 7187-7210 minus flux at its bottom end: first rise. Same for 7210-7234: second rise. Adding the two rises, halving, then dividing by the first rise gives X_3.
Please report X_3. 1.1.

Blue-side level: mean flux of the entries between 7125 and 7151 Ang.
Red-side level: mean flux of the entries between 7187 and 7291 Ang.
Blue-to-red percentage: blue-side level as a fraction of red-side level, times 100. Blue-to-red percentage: 71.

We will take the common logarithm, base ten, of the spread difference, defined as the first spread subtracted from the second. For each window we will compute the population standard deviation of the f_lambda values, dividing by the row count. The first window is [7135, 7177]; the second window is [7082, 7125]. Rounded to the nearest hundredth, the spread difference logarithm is -0.33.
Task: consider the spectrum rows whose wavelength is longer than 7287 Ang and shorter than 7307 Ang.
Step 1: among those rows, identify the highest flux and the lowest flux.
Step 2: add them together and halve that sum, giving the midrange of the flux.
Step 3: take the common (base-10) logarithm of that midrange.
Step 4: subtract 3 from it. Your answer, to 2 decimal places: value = -1.94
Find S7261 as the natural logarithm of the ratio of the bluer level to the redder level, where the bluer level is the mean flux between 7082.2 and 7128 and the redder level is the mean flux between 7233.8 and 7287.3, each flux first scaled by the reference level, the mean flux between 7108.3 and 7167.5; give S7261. -0.22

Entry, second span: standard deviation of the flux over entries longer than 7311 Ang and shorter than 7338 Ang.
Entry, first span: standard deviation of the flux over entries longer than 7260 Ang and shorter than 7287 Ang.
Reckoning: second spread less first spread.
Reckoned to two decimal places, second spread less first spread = 0.10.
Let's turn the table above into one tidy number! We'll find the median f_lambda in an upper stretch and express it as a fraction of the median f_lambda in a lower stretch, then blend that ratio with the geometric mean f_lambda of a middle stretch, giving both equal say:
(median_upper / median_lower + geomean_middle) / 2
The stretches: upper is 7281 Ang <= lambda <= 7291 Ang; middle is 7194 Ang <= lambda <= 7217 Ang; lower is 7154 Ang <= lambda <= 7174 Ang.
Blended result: 5.0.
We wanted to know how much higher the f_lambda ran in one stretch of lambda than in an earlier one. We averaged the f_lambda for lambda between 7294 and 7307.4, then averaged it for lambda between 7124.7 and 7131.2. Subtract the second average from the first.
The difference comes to 4.8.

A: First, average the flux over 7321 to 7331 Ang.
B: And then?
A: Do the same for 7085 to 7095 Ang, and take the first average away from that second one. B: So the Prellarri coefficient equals -4.2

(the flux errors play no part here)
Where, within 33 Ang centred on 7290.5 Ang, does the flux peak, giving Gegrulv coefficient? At 7295.67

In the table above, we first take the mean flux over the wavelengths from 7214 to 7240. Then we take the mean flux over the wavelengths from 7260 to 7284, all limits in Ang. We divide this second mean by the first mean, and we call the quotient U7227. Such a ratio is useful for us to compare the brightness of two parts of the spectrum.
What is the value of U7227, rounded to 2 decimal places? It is 1.20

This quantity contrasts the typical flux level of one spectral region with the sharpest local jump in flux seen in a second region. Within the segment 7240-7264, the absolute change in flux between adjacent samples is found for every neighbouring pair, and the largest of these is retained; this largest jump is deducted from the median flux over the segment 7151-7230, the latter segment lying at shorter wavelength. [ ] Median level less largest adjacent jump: 6.9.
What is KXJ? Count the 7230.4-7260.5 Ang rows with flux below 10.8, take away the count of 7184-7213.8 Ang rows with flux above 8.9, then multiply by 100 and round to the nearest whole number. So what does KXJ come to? 300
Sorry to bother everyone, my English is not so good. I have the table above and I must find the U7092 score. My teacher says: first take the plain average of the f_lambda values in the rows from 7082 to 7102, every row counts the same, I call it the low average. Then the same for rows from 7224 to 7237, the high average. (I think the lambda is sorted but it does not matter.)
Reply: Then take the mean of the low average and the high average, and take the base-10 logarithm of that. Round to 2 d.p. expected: 0.95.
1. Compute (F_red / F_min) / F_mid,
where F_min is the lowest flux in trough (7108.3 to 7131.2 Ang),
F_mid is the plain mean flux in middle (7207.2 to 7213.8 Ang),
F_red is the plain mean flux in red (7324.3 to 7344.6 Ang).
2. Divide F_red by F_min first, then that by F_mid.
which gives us 0.25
